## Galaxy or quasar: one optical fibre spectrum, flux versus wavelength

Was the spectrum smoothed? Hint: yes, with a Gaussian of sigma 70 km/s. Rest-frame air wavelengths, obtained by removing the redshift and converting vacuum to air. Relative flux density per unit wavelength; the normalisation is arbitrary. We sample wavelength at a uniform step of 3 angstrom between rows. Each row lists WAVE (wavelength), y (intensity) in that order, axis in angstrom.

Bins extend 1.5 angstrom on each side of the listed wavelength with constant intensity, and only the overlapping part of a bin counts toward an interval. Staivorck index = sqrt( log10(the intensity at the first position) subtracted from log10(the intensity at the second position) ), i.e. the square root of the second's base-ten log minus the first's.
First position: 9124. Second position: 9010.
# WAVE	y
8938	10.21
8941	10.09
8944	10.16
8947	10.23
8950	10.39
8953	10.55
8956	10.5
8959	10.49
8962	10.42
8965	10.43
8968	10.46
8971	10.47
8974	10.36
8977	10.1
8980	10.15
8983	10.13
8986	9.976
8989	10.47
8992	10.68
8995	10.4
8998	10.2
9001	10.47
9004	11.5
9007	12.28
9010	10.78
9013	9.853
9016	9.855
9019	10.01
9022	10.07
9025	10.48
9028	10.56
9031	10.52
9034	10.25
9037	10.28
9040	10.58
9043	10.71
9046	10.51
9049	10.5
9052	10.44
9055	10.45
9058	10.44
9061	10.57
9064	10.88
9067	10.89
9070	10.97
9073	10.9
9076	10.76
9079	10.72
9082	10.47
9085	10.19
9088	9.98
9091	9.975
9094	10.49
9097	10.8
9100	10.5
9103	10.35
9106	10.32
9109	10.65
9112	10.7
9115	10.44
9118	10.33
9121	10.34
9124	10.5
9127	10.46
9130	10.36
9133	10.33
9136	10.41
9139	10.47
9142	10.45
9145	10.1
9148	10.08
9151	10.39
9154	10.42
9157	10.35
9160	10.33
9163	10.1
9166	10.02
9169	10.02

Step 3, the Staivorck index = 0.11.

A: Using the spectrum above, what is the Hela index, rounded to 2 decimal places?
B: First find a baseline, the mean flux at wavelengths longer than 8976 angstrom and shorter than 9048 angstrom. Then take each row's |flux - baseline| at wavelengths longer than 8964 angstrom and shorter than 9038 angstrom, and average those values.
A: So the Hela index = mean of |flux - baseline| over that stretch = 0.32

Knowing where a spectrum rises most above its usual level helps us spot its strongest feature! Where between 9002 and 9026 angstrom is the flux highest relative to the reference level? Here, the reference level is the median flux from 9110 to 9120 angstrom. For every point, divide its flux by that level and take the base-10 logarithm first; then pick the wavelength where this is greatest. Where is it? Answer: 9007 angstrom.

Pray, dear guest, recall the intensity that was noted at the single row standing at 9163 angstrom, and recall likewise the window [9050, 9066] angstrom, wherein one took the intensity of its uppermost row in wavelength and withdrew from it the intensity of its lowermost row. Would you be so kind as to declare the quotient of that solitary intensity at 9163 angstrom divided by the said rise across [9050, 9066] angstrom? 23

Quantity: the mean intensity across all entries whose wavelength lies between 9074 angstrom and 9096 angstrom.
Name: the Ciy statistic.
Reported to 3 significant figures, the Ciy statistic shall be 10.4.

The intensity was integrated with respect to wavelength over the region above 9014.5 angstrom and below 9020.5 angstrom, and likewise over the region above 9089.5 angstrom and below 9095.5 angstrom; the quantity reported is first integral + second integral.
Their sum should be 121.0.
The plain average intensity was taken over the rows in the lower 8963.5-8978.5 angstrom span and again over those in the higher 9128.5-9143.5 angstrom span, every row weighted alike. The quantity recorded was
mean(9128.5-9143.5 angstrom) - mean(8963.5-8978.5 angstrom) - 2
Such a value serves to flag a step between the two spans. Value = -1.96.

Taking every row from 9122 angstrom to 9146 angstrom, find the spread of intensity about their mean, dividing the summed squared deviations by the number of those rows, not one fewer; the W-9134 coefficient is 0.12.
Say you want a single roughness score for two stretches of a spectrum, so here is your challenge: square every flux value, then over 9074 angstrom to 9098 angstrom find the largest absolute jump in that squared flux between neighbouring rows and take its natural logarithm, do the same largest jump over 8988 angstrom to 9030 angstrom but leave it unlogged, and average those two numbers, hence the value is 18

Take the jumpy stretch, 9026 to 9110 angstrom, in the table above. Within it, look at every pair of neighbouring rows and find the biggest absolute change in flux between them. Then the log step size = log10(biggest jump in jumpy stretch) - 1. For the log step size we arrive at -1.29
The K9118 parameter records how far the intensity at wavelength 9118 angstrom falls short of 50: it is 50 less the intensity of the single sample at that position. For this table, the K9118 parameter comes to 39.7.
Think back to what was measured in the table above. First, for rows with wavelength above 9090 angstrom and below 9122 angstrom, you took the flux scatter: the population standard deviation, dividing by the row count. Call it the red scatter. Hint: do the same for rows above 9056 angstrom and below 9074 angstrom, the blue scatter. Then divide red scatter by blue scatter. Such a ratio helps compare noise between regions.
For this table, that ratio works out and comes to 1.1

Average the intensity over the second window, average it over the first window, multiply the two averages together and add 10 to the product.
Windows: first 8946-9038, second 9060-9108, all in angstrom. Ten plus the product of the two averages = 120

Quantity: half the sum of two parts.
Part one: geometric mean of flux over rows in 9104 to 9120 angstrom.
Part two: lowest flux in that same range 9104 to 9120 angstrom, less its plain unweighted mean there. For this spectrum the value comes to 5.16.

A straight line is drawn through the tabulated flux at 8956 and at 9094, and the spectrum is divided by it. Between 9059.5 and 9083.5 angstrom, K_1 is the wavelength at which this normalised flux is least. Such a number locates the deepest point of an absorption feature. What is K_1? 9082 angstrom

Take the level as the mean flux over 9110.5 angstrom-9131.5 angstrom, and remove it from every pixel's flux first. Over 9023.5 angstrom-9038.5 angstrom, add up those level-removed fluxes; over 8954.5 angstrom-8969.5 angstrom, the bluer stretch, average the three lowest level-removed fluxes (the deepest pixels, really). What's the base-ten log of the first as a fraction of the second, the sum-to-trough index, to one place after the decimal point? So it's 1.1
